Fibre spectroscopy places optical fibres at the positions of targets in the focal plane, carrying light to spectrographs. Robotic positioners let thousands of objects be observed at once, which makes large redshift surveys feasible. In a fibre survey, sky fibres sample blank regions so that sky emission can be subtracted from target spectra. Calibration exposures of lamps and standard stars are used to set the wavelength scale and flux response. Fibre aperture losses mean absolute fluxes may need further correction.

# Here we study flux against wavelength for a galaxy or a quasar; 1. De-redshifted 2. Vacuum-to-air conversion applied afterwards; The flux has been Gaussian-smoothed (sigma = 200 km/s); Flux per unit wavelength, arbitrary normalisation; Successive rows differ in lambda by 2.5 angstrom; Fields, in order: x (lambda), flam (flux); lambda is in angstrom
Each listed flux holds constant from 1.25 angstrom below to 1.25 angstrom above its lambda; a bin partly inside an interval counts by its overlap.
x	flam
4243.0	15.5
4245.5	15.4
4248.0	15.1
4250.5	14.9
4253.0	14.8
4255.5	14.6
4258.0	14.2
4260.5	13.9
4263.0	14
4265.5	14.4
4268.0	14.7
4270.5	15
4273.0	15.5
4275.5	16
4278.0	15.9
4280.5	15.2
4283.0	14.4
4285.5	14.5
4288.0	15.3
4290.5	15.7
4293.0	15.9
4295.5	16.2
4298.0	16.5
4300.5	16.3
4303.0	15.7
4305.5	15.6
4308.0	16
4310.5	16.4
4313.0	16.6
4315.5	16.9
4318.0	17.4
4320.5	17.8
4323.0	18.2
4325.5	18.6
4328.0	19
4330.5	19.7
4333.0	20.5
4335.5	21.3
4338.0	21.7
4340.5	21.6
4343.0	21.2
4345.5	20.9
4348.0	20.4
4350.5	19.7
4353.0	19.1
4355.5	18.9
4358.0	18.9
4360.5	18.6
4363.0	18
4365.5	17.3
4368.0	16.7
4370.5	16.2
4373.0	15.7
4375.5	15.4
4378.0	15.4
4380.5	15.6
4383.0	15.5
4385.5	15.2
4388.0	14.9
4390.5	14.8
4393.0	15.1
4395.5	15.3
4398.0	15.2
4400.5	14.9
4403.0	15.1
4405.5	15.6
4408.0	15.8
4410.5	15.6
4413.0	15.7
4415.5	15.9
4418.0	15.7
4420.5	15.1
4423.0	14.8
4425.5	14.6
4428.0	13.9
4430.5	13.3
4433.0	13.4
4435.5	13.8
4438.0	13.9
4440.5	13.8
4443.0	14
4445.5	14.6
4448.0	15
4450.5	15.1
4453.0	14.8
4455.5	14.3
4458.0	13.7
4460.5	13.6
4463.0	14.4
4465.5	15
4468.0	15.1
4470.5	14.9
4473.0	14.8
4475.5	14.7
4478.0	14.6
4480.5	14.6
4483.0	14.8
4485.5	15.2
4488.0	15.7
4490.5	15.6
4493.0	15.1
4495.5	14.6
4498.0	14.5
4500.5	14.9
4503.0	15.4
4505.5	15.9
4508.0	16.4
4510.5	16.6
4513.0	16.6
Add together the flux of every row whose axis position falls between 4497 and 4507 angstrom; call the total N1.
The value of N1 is 61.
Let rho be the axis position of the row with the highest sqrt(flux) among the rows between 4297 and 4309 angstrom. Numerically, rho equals 4298.0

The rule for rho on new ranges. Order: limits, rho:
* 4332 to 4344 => 4338.0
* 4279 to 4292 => 4290.5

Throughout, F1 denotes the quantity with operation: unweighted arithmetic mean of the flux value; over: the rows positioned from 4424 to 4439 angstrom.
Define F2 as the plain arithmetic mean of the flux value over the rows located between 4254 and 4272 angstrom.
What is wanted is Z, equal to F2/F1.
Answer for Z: 1.04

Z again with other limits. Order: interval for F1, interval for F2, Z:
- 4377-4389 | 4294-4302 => 1.07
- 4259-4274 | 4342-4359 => 1.36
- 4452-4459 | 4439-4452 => 1.02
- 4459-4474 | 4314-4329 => 1.23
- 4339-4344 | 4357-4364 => 0.86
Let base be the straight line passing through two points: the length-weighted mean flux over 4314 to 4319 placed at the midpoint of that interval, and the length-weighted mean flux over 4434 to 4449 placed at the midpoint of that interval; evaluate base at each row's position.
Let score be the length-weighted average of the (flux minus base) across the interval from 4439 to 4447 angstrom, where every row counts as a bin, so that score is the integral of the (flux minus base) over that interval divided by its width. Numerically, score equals 0.0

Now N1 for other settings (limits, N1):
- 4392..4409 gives 107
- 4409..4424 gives 93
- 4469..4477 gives 44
